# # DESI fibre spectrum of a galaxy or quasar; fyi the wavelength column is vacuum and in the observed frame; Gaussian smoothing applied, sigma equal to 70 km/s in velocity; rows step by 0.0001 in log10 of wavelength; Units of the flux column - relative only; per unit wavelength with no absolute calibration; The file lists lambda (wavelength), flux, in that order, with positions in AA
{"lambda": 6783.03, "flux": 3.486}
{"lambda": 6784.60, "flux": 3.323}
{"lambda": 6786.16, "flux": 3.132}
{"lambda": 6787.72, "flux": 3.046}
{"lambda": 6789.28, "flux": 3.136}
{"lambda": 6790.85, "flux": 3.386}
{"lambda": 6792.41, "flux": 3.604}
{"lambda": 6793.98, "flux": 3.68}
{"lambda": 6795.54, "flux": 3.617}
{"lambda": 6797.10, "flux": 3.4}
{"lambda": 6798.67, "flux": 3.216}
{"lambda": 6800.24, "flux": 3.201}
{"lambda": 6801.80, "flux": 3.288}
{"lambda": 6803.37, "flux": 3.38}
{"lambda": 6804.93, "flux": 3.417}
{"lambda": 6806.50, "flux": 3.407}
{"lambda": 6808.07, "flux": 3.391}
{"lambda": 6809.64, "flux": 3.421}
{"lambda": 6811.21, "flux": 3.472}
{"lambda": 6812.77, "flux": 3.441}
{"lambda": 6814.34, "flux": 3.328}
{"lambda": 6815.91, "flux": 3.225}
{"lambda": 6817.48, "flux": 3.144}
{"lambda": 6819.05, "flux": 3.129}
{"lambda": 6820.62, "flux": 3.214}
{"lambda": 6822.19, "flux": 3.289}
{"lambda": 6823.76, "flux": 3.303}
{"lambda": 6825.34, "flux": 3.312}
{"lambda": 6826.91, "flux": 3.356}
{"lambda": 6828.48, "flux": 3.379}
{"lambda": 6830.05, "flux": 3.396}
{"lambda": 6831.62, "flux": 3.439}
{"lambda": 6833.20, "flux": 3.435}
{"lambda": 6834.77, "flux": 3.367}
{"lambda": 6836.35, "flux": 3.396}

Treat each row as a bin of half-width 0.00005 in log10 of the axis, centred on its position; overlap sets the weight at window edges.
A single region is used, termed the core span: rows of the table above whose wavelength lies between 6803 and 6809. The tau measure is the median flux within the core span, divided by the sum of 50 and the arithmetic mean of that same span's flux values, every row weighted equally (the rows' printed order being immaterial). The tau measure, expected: 0.0637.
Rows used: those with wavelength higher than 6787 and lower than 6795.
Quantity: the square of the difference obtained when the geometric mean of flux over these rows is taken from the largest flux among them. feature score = 0.10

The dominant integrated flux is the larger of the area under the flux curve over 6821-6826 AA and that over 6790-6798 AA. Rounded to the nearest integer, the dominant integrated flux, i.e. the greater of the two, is 28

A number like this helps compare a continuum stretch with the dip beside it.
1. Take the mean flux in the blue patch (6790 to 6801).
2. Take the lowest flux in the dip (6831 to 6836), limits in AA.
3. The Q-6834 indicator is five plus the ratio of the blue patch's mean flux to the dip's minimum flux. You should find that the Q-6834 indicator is 6.02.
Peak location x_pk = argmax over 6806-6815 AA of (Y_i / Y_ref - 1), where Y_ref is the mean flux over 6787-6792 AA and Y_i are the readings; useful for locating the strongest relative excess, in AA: 6811.21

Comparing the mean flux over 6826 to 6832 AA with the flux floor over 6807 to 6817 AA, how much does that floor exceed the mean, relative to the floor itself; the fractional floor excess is -0.052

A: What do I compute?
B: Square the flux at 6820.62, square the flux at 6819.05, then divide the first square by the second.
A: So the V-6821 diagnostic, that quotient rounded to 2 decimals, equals 1.06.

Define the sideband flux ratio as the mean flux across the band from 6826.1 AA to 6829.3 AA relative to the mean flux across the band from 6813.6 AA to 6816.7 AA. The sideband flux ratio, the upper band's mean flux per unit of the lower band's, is 1.03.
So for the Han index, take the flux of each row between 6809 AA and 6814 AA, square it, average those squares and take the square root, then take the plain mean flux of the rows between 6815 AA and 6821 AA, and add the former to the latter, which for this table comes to 6.62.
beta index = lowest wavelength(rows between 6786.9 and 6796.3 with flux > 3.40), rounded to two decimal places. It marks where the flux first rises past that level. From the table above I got 6792.41 AA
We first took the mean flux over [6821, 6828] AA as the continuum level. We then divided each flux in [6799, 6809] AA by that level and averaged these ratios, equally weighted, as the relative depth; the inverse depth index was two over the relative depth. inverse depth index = 1.98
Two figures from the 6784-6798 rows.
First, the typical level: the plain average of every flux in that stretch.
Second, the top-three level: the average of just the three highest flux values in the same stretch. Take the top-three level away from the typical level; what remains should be -0.264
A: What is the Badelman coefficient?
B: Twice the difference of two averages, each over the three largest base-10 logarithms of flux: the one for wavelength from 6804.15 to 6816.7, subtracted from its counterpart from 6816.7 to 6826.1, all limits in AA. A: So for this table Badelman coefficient -0.037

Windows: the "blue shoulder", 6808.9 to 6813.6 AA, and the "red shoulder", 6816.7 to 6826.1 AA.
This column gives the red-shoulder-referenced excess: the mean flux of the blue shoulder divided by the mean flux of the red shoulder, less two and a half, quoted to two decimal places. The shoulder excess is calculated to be -1.43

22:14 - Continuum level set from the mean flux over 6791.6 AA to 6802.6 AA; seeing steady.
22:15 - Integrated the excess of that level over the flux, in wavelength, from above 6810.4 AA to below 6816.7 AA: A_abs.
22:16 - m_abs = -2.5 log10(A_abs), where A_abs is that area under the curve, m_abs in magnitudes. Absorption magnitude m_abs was 1.0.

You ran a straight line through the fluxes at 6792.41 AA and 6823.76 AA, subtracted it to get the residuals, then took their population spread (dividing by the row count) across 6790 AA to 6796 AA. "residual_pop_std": 0.124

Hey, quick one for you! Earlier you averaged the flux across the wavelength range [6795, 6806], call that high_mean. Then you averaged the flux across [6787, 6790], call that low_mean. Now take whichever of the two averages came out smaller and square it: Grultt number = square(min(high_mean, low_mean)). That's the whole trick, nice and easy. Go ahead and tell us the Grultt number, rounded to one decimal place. 9.6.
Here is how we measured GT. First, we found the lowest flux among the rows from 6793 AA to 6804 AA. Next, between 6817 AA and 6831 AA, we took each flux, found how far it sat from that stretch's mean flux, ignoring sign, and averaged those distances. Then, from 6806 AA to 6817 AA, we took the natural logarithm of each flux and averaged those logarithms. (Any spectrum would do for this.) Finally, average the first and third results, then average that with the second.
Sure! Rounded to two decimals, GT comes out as 1.14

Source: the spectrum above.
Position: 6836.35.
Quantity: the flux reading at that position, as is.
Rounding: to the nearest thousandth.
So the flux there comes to 3.396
